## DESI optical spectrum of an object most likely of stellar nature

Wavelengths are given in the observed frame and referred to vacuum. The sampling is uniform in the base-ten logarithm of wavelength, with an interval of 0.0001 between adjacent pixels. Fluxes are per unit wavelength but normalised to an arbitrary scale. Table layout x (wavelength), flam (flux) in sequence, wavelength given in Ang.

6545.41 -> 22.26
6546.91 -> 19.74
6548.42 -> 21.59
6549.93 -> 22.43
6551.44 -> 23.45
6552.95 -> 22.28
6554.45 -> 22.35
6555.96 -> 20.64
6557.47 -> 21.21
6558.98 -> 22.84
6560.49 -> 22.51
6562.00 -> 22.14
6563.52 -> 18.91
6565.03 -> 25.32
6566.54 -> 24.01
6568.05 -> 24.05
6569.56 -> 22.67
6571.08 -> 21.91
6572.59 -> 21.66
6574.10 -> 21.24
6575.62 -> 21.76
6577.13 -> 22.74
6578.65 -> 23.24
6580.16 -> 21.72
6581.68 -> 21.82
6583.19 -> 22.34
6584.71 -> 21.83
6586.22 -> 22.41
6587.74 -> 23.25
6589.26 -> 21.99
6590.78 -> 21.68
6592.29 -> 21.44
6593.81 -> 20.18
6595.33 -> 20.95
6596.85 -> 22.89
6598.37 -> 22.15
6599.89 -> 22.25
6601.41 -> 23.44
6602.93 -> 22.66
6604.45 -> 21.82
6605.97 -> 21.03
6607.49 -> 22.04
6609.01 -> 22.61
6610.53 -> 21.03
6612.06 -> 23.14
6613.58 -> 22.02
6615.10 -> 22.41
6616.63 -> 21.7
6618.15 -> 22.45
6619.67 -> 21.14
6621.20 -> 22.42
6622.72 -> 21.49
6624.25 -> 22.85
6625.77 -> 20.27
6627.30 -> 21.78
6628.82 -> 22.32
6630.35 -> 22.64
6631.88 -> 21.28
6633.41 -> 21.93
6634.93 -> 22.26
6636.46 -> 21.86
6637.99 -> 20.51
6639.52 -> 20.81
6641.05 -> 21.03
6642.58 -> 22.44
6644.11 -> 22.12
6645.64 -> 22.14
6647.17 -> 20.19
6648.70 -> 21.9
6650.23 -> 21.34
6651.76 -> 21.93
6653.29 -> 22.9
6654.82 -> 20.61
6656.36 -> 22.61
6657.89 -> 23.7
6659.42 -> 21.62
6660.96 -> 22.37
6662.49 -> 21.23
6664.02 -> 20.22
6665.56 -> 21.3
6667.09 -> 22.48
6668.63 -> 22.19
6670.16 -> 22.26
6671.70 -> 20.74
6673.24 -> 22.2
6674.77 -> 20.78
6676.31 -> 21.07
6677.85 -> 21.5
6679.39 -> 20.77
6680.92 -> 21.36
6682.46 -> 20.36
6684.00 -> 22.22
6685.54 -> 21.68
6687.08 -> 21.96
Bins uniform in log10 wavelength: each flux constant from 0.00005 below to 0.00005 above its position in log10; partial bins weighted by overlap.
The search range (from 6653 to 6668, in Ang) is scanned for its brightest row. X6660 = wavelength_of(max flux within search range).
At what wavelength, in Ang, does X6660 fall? 6657.89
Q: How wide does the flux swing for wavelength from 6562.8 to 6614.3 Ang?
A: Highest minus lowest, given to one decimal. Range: 6.4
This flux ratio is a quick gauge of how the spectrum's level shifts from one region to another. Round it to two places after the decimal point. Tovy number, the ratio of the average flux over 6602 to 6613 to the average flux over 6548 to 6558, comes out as 1.00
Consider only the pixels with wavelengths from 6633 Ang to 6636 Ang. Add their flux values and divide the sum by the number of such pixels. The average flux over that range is 22.1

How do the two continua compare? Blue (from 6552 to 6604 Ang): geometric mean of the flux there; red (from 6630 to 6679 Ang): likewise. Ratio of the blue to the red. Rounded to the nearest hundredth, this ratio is 1.02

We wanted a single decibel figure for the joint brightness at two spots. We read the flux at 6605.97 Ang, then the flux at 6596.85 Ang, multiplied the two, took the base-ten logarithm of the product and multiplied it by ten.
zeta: 26.82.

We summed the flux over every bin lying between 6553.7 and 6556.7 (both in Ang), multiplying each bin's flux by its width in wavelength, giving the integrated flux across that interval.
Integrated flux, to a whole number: 65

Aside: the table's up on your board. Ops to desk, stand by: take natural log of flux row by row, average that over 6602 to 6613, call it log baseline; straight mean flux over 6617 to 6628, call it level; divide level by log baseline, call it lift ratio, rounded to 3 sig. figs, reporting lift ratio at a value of 7.04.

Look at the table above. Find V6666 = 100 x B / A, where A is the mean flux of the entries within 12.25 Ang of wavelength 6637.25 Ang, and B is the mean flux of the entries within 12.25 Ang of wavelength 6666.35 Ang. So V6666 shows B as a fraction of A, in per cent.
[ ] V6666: 100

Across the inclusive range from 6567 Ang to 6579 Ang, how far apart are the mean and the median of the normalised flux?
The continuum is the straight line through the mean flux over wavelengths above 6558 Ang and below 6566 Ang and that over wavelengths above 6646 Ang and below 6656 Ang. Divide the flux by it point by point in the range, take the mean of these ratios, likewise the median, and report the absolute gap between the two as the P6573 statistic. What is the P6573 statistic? 0.007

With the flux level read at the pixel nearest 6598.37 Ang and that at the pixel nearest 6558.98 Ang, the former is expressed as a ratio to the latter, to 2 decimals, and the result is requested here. 0.97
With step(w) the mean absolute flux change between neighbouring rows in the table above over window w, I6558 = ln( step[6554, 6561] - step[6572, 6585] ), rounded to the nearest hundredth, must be -0.85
